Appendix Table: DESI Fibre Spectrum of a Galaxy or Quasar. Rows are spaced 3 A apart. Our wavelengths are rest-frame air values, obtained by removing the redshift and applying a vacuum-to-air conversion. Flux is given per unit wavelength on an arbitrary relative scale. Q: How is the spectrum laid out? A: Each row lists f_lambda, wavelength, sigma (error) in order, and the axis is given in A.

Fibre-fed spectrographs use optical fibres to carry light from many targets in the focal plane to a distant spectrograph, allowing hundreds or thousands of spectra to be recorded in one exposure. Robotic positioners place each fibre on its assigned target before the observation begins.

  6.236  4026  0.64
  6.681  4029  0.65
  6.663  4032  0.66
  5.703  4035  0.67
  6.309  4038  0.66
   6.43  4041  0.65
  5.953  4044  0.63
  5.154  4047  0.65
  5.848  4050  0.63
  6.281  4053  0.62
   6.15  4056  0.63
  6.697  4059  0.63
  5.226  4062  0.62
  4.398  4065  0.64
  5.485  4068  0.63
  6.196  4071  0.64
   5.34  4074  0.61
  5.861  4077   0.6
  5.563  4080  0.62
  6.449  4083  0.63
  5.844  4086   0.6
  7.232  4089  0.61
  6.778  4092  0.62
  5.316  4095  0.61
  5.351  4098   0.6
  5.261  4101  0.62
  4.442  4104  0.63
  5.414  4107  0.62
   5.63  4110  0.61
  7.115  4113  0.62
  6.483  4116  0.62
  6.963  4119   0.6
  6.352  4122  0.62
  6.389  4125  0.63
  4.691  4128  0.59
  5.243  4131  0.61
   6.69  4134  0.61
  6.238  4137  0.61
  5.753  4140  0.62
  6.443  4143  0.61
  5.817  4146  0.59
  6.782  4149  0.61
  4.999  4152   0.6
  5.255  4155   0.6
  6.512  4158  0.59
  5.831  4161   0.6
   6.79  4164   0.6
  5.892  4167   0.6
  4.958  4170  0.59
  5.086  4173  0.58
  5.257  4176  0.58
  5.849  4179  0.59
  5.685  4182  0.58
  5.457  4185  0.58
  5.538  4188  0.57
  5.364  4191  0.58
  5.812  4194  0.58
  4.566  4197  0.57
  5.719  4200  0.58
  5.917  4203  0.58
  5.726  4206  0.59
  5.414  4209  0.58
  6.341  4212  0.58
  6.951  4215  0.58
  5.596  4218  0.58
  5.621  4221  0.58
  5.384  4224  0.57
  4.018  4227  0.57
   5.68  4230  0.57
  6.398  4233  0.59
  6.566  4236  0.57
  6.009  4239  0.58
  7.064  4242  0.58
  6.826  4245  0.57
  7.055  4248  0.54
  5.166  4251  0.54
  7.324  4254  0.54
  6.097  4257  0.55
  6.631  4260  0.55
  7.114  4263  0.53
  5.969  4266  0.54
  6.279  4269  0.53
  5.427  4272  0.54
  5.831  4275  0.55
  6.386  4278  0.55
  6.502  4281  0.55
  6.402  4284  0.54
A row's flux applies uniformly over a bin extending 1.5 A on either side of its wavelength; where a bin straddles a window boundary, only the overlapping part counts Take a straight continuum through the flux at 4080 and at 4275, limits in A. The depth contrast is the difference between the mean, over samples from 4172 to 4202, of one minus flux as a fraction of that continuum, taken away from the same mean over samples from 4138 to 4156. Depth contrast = -0.08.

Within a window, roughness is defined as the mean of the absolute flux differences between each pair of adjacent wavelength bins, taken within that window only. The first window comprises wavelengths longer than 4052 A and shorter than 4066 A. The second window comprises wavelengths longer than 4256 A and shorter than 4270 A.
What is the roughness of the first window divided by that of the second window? 1.2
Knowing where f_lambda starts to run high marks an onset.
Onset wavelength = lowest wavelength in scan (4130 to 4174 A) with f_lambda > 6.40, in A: 4134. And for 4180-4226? 4215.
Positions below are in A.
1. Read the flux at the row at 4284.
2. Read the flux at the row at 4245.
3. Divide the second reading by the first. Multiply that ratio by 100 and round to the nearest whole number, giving 107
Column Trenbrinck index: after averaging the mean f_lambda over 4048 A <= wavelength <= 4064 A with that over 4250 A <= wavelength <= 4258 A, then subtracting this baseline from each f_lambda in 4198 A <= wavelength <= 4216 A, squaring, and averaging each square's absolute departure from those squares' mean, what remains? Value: 0.22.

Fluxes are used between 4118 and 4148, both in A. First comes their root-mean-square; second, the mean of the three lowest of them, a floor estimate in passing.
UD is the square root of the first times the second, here 5.6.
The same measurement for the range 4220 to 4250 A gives 5.5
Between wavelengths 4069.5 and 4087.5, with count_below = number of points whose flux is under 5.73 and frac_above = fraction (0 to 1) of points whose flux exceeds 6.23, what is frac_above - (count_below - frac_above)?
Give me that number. -1.7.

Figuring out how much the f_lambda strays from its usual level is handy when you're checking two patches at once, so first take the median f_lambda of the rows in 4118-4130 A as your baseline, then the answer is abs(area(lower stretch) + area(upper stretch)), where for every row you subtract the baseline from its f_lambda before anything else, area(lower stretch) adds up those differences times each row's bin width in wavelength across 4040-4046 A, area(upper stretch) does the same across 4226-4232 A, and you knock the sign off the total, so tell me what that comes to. 10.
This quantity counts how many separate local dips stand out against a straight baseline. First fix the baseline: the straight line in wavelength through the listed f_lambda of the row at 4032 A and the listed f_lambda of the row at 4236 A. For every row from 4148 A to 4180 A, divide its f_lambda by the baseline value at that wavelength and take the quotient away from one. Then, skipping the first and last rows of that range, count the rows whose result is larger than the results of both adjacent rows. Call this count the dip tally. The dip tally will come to 3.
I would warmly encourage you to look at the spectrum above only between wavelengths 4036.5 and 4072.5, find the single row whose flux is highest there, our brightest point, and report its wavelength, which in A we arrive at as 4059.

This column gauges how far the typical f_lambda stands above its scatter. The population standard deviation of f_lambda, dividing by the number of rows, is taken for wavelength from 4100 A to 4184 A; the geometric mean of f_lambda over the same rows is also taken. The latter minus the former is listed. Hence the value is 5.09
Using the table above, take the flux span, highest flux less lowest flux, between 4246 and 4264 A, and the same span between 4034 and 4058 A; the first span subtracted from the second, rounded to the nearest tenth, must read -0.9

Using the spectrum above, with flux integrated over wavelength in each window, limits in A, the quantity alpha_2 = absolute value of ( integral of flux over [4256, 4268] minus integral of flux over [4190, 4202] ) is 13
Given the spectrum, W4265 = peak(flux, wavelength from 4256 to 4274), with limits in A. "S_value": 7.114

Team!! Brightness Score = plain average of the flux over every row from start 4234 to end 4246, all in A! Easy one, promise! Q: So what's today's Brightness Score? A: 6.6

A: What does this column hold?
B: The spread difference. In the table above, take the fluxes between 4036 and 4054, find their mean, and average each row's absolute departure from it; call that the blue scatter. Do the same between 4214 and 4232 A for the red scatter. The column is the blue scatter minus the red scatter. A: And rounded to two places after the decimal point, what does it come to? -0.22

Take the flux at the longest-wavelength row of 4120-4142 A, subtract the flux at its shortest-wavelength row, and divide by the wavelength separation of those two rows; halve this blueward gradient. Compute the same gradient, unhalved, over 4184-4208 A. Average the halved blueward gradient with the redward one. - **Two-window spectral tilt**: 0.00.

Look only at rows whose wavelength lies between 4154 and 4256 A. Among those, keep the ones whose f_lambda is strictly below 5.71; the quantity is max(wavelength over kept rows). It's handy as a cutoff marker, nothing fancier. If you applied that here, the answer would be 4251 A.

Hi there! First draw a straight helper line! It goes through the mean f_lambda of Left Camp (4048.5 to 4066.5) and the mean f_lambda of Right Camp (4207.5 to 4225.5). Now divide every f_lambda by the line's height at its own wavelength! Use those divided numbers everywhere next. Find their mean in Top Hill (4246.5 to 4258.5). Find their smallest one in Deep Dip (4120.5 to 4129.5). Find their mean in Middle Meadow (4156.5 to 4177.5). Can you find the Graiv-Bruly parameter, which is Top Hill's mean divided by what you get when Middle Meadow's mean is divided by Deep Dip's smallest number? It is 0.89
